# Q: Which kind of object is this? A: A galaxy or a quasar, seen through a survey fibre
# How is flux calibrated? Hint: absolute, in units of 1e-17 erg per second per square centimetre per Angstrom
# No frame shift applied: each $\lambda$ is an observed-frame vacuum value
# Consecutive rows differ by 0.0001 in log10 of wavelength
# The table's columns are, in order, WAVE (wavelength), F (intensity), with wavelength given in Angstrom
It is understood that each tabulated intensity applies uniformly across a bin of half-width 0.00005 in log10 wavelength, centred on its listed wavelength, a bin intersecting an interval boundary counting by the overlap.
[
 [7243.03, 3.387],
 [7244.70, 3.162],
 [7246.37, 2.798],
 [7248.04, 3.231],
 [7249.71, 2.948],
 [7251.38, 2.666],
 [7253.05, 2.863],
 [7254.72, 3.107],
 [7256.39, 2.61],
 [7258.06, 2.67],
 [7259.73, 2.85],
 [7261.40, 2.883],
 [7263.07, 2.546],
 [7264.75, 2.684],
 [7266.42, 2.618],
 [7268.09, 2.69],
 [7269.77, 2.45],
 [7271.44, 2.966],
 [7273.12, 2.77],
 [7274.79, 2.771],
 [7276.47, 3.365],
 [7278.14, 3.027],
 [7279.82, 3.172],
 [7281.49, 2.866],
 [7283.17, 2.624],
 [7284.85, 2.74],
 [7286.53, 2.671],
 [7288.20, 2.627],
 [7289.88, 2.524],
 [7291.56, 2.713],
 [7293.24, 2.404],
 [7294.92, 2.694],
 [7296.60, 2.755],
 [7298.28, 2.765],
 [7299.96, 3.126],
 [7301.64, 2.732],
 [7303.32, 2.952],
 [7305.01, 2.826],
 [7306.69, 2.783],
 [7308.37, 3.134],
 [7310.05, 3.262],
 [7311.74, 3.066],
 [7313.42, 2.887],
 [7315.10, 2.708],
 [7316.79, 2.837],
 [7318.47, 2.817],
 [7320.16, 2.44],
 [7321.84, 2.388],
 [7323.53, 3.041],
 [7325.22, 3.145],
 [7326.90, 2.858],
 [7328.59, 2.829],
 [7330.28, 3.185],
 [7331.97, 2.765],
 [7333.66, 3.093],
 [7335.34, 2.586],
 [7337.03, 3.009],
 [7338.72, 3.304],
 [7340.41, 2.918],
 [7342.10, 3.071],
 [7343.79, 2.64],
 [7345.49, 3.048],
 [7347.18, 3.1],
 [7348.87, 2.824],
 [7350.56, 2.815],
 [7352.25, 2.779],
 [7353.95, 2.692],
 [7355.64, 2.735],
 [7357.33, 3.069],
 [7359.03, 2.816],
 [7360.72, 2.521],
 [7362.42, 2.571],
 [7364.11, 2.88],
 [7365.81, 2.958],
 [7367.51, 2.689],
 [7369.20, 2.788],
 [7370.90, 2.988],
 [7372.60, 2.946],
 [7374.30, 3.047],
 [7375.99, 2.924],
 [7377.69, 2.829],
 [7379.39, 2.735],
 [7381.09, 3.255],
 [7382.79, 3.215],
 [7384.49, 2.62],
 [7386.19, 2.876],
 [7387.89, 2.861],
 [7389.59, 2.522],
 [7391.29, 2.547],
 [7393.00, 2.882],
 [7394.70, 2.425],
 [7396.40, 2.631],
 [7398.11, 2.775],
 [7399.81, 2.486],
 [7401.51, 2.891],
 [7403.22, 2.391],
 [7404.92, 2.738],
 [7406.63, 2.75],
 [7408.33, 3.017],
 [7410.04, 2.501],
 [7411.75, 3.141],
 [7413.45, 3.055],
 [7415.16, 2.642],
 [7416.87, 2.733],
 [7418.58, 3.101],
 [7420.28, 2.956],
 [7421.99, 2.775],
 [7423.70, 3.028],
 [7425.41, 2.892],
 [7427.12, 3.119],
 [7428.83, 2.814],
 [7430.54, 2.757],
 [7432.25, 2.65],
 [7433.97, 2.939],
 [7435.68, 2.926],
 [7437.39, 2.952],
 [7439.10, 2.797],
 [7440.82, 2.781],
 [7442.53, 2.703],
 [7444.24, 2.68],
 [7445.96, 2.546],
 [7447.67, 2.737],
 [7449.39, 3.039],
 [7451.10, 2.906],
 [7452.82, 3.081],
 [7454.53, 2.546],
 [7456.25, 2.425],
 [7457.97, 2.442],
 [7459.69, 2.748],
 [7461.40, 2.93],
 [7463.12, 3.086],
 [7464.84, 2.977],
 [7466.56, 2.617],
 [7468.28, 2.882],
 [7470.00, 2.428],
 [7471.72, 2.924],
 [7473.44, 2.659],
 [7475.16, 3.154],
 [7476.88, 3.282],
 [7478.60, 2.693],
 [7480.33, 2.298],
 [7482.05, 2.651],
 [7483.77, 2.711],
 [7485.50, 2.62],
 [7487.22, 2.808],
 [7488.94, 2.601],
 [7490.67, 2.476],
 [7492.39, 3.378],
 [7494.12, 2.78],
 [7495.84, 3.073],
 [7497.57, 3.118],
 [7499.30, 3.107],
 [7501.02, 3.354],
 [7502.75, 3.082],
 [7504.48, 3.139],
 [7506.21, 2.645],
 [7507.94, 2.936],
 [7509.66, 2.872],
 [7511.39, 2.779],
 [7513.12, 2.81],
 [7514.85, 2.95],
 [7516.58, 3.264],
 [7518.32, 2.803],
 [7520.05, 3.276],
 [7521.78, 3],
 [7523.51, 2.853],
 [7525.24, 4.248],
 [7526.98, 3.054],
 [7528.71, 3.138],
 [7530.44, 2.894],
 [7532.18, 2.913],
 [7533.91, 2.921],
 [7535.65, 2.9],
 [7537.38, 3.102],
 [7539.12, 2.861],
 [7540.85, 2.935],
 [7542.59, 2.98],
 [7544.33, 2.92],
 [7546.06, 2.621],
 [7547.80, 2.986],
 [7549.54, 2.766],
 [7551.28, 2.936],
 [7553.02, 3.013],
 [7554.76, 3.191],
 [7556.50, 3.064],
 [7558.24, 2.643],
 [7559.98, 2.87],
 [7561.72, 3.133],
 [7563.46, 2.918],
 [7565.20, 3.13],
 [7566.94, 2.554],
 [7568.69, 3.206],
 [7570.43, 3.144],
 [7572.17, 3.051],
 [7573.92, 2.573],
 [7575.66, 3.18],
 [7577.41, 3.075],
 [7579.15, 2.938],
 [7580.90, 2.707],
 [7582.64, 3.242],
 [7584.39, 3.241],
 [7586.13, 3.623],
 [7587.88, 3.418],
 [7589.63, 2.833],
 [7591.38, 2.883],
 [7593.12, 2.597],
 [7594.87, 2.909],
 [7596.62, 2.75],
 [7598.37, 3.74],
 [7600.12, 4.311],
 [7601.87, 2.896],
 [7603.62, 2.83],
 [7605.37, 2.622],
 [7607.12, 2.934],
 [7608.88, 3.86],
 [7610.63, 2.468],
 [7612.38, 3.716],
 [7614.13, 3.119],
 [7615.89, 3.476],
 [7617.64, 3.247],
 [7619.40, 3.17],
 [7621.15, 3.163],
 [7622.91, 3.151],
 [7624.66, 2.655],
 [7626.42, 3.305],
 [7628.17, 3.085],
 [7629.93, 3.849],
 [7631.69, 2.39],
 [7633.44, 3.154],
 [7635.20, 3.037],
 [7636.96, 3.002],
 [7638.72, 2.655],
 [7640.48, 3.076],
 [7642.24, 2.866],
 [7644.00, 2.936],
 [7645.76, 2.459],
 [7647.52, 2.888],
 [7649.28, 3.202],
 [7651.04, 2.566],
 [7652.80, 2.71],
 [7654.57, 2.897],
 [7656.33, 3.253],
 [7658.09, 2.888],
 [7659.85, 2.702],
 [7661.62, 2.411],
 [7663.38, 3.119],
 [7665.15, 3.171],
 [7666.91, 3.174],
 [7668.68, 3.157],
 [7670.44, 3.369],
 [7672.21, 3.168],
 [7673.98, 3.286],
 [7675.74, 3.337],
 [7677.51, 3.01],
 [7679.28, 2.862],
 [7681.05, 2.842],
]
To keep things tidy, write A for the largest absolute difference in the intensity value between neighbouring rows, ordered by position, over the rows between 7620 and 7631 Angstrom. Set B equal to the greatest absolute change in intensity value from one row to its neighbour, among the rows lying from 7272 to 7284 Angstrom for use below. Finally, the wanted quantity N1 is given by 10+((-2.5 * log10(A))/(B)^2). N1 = 10.8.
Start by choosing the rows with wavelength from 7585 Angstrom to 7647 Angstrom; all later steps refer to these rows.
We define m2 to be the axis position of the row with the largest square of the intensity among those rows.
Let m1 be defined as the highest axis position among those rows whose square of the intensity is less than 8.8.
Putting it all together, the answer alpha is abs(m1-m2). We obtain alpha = 45.6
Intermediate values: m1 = 7645.76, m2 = 7600.12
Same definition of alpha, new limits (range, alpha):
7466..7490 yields 12.1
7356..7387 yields 5.1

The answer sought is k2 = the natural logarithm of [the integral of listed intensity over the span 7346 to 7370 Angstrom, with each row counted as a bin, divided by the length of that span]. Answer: 1.03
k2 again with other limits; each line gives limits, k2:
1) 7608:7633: 1.16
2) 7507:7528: 1.12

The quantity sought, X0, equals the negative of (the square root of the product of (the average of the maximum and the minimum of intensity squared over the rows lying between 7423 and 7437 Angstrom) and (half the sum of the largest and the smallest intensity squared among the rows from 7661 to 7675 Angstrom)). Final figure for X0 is -8.5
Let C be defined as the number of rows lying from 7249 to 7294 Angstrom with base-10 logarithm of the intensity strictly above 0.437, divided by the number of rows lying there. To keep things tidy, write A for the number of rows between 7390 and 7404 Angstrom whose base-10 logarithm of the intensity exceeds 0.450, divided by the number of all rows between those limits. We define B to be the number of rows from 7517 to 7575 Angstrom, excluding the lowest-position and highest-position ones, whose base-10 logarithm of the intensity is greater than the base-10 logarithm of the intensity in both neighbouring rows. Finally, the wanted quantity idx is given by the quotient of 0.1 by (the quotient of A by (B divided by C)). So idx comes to 9.1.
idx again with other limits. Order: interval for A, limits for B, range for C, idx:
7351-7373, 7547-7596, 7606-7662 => 2.9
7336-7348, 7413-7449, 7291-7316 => 0.9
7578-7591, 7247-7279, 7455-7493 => 1.5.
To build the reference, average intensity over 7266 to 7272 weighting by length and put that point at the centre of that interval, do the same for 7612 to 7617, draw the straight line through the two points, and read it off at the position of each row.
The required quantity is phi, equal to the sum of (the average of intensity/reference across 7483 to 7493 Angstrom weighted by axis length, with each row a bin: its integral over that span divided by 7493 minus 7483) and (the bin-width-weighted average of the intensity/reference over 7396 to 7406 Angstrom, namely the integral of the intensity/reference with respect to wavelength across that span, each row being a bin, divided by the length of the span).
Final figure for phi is 1.78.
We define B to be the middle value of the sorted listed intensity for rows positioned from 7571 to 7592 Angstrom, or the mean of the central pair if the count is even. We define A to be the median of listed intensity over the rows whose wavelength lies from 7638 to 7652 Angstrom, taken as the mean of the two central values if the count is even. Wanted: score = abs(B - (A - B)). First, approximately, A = 2.88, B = 3.06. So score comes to 3.25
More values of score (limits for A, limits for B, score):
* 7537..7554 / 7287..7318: 2.61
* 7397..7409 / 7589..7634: 3.45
